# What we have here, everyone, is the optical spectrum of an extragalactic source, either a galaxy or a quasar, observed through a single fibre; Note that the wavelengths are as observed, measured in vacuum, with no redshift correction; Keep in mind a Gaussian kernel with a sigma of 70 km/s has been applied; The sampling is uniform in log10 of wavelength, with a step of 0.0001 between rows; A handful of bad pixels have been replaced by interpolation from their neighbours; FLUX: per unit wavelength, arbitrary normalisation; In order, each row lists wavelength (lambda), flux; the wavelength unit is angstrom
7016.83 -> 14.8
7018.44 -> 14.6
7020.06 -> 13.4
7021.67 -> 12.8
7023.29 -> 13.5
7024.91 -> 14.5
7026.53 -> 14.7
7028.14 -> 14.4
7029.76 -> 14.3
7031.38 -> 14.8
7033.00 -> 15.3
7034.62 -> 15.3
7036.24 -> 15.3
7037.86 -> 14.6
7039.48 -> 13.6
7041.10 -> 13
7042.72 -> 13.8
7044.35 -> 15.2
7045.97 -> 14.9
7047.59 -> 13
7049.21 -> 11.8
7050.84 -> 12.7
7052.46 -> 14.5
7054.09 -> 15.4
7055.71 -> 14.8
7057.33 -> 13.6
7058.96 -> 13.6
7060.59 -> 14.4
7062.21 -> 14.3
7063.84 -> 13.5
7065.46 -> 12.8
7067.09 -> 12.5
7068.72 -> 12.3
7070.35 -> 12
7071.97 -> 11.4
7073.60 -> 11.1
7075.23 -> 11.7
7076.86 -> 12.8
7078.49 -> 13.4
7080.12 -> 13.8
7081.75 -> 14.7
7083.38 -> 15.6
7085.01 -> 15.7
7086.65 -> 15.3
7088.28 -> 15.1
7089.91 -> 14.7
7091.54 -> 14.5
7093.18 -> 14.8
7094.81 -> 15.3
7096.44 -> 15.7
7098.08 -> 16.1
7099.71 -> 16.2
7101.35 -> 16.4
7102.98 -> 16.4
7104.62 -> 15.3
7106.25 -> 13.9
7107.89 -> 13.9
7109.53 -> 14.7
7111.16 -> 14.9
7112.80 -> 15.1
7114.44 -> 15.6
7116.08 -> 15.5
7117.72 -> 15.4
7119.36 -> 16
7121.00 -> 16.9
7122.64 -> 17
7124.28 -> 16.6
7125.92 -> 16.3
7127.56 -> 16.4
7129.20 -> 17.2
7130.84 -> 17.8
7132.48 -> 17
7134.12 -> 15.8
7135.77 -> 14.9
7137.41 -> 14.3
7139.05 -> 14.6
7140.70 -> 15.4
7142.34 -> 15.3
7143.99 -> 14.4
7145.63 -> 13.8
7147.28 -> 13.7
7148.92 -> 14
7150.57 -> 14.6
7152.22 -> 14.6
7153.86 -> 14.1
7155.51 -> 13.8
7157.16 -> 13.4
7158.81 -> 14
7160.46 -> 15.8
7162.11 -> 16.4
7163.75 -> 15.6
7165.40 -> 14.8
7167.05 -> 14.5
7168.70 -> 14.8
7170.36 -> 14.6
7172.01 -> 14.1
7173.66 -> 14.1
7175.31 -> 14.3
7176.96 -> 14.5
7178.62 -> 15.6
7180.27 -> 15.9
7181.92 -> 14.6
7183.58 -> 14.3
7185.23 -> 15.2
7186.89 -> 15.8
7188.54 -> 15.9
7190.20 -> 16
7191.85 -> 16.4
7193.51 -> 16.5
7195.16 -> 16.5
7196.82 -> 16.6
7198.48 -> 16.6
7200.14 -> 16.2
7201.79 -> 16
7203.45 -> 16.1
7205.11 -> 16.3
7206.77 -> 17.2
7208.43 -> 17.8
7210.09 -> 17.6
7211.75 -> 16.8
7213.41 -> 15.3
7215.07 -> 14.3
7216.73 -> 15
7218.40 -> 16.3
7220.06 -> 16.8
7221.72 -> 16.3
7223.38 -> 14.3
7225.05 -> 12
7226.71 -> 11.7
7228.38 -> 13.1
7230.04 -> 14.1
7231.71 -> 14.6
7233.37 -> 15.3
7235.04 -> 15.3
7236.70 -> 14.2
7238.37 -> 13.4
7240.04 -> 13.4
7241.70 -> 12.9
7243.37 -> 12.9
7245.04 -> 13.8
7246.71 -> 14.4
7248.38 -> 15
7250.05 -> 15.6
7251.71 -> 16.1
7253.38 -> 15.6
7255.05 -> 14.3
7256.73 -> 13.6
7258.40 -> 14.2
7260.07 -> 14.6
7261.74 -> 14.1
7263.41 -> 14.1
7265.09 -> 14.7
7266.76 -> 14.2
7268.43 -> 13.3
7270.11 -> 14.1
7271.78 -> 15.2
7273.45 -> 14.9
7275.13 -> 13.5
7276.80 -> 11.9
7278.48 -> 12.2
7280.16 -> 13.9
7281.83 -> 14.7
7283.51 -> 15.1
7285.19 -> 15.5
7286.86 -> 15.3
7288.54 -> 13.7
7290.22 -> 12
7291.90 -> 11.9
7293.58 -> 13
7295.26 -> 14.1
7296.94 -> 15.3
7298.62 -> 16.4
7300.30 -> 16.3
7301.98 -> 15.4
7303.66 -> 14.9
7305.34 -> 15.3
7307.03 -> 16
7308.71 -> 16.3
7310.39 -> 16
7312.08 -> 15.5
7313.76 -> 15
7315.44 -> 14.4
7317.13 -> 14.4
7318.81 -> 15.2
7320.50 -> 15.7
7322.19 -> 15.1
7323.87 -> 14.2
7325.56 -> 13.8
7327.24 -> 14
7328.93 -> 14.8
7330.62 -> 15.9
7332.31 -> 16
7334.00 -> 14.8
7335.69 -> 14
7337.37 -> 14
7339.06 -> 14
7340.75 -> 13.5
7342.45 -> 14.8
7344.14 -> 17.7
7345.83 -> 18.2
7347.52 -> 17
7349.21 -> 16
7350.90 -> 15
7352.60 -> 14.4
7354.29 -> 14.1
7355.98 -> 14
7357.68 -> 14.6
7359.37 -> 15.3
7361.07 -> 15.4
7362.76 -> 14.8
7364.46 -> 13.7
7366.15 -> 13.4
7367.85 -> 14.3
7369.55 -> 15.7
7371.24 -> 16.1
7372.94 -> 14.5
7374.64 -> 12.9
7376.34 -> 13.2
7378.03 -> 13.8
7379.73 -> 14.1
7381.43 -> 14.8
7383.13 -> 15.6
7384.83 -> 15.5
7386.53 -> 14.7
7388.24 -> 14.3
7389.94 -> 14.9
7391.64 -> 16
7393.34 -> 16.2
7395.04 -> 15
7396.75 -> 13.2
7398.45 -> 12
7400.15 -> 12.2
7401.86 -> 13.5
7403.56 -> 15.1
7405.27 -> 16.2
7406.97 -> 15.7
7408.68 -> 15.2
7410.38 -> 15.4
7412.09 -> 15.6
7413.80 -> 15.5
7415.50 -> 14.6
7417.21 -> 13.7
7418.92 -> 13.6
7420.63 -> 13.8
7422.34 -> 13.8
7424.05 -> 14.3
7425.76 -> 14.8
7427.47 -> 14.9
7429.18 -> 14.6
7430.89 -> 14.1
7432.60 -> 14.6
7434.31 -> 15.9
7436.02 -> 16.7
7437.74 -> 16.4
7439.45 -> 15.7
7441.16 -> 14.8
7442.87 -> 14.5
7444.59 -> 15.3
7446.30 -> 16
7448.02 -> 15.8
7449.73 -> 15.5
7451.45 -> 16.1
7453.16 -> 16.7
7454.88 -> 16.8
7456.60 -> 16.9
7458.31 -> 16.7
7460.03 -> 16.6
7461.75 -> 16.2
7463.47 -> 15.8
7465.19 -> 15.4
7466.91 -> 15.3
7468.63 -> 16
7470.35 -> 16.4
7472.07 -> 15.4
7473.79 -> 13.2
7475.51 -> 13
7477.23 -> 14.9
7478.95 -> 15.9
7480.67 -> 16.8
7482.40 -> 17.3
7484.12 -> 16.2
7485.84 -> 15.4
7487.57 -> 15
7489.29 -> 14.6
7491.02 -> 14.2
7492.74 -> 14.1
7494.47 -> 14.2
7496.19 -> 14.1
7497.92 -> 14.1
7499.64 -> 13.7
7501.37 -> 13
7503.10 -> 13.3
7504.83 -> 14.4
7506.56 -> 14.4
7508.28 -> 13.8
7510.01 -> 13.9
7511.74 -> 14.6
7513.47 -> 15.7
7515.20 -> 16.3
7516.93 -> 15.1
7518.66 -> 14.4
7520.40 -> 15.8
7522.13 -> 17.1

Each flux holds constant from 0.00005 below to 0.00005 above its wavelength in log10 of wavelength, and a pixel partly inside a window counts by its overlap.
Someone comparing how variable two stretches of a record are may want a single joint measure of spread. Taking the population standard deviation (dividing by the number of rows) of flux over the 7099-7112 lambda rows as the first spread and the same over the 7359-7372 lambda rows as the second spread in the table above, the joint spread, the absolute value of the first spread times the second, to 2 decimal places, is 0.88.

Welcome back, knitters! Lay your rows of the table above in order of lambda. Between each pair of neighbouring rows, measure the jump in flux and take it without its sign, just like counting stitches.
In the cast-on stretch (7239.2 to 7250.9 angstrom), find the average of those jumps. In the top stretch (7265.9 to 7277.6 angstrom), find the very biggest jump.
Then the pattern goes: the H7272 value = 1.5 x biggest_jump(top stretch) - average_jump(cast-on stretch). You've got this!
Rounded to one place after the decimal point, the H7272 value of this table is 1.9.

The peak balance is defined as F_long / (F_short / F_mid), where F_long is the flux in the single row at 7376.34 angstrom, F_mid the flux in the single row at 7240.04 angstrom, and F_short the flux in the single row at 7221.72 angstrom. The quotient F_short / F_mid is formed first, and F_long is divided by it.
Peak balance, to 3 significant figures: 10.9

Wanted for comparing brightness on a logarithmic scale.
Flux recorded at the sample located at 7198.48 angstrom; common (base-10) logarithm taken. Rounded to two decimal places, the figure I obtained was 1.22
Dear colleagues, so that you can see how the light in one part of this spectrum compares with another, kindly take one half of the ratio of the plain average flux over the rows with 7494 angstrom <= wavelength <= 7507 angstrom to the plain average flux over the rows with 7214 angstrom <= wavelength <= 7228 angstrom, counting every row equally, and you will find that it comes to 0.48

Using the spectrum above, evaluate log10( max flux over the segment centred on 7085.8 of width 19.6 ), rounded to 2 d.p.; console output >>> 1.20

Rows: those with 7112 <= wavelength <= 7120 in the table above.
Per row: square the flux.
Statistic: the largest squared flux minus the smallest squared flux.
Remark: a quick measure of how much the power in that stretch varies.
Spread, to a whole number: 28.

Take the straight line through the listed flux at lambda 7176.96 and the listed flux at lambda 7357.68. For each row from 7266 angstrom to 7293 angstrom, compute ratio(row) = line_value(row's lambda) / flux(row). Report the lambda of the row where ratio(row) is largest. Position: 7291.90 angstrom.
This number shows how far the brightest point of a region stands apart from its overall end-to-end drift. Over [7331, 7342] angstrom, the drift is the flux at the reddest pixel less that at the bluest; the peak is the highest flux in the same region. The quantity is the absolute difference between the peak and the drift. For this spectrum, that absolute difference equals 18.5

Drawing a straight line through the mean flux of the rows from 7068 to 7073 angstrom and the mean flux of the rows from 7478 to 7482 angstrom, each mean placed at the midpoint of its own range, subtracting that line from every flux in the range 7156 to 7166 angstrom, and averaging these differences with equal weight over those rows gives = 2.1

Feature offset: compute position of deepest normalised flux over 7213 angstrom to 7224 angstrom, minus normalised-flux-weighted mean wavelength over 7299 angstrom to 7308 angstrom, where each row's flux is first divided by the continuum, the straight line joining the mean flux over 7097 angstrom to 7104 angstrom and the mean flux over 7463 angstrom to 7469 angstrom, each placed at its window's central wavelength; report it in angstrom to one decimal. -88.6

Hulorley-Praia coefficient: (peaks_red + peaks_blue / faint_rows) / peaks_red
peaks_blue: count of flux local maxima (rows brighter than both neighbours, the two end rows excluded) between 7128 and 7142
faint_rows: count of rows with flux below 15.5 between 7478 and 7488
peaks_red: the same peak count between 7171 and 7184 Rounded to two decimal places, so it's 1.50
